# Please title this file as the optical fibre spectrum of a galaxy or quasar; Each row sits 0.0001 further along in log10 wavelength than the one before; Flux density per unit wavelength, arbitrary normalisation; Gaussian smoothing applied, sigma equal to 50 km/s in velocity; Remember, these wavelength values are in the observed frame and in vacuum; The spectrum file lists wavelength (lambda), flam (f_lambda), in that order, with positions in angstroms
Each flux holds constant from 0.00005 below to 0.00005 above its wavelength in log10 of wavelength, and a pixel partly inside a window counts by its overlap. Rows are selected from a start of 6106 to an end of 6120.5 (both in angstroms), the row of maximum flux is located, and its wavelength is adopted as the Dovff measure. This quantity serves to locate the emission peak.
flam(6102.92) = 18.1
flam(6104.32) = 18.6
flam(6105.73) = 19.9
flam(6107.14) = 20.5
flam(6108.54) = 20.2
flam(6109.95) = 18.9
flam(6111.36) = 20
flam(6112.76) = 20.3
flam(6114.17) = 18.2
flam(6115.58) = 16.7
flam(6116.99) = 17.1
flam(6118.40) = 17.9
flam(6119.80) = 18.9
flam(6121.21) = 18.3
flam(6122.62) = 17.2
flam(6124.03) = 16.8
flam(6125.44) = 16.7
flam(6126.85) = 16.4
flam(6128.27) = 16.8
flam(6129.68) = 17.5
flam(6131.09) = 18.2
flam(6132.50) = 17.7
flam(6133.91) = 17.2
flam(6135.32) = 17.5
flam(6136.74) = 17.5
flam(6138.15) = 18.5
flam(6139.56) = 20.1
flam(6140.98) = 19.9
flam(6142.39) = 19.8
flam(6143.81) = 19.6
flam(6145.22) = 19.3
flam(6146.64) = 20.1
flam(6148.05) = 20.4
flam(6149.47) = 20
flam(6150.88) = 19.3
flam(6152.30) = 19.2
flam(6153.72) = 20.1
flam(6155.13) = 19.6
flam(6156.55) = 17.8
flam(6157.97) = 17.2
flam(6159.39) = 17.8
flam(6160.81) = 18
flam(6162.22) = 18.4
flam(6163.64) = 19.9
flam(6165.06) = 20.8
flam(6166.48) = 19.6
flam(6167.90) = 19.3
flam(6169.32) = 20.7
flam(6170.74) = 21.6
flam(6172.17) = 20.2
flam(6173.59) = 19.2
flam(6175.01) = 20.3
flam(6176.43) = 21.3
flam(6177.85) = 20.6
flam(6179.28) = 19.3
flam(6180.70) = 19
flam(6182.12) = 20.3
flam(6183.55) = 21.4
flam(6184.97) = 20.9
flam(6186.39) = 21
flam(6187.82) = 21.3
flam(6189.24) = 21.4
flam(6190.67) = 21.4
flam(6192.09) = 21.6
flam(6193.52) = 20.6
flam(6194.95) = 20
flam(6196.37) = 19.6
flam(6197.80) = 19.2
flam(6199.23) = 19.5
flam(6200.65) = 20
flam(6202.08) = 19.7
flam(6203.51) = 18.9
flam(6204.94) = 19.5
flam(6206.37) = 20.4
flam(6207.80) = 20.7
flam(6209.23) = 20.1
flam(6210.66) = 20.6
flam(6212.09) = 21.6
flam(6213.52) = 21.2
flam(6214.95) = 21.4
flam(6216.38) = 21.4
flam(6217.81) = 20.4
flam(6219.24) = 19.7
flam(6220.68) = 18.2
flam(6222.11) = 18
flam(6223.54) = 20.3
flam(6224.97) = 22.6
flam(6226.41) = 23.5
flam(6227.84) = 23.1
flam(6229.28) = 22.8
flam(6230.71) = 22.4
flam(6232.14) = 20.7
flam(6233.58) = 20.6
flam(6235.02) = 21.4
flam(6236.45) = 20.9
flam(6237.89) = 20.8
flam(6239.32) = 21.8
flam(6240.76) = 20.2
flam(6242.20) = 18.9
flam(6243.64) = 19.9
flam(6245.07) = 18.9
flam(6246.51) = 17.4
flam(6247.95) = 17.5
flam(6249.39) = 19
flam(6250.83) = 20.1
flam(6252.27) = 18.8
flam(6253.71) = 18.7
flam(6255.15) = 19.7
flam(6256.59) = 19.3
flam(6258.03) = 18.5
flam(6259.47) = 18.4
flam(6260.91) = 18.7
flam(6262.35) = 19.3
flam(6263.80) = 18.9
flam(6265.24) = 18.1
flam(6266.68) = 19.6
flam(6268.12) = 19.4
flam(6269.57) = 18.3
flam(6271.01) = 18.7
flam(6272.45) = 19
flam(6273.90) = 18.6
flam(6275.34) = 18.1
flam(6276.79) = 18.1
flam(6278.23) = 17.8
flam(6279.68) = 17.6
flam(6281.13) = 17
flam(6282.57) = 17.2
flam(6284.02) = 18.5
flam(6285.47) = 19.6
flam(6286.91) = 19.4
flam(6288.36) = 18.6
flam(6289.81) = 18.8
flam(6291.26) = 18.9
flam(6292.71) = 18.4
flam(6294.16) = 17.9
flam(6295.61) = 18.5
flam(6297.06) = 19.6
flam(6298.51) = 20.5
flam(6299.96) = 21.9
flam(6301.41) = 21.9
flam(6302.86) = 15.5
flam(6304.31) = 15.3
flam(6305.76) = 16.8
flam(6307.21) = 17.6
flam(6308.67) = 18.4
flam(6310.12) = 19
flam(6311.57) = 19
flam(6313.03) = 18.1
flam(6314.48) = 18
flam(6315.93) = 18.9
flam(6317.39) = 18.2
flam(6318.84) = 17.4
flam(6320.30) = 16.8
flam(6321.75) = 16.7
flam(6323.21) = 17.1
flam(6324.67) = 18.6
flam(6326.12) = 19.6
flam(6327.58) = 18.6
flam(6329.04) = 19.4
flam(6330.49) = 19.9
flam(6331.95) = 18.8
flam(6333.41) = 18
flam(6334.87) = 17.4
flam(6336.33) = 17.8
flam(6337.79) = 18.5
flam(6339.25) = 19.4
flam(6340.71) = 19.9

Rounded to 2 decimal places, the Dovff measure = 6107.14 angstroms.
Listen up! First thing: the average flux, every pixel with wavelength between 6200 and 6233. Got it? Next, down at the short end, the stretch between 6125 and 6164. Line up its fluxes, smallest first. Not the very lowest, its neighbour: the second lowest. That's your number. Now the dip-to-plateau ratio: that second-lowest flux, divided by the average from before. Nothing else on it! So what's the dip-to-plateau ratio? 0.80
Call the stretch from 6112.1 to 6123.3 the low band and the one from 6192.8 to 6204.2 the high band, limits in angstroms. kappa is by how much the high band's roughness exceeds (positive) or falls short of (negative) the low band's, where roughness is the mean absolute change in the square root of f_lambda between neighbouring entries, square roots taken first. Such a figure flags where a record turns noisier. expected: -0.07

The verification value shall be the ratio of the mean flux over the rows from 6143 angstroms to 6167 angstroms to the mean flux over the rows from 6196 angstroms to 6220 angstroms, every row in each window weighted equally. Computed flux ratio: 0.95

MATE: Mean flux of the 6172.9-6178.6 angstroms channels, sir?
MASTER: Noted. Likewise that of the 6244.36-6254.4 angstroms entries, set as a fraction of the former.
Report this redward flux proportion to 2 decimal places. 0.92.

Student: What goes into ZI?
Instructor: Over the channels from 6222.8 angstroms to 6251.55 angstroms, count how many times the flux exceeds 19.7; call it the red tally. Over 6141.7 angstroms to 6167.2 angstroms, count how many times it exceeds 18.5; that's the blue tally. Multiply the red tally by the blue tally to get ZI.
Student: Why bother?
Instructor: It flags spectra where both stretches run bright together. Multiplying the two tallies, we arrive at 195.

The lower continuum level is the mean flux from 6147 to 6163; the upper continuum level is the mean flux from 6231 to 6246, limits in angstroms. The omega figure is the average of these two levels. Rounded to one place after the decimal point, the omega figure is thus 19.7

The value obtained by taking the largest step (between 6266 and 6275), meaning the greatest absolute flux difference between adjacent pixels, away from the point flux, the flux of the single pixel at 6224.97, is 21.5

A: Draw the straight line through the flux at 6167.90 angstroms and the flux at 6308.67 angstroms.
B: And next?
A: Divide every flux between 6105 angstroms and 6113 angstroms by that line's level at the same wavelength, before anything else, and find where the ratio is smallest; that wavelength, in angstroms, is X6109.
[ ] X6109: 6109.95 angstroms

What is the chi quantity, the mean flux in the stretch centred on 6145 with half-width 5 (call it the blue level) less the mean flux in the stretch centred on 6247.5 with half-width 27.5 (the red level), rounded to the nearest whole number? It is 0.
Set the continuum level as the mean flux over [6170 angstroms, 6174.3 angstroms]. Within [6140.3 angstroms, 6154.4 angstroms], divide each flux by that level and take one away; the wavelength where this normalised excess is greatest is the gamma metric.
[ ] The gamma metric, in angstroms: 6148.05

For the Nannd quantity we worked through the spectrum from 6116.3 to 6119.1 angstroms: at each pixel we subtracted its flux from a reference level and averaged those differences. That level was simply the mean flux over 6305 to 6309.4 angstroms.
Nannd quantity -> 0.1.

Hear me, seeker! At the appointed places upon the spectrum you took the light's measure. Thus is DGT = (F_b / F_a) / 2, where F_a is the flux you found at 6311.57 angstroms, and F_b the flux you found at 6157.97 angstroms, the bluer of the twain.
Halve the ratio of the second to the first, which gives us 0.45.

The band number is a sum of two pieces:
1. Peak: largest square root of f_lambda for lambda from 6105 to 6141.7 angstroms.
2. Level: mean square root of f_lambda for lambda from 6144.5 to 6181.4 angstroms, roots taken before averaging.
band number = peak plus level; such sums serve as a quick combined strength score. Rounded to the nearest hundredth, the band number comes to 8.95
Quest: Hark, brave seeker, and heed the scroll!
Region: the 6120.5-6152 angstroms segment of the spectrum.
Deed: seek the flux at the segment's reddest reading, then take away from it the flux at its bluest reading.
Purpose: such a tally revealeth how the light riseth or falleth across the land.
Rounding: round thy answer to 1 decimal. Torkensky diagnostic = 1.0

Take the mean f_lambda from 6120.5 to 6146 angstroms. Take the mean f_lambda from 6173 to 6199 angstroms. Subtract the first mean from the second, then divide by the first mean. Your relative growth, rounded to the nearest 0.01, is 0.13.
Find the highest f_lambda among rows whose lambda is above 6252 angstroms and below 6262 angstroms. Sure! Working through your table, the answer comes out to 19.7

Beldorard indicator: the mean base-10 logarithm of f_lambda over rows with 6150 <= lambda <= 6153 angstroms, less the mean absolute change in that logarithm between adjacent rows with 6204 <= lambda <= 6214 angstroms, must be 1.27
